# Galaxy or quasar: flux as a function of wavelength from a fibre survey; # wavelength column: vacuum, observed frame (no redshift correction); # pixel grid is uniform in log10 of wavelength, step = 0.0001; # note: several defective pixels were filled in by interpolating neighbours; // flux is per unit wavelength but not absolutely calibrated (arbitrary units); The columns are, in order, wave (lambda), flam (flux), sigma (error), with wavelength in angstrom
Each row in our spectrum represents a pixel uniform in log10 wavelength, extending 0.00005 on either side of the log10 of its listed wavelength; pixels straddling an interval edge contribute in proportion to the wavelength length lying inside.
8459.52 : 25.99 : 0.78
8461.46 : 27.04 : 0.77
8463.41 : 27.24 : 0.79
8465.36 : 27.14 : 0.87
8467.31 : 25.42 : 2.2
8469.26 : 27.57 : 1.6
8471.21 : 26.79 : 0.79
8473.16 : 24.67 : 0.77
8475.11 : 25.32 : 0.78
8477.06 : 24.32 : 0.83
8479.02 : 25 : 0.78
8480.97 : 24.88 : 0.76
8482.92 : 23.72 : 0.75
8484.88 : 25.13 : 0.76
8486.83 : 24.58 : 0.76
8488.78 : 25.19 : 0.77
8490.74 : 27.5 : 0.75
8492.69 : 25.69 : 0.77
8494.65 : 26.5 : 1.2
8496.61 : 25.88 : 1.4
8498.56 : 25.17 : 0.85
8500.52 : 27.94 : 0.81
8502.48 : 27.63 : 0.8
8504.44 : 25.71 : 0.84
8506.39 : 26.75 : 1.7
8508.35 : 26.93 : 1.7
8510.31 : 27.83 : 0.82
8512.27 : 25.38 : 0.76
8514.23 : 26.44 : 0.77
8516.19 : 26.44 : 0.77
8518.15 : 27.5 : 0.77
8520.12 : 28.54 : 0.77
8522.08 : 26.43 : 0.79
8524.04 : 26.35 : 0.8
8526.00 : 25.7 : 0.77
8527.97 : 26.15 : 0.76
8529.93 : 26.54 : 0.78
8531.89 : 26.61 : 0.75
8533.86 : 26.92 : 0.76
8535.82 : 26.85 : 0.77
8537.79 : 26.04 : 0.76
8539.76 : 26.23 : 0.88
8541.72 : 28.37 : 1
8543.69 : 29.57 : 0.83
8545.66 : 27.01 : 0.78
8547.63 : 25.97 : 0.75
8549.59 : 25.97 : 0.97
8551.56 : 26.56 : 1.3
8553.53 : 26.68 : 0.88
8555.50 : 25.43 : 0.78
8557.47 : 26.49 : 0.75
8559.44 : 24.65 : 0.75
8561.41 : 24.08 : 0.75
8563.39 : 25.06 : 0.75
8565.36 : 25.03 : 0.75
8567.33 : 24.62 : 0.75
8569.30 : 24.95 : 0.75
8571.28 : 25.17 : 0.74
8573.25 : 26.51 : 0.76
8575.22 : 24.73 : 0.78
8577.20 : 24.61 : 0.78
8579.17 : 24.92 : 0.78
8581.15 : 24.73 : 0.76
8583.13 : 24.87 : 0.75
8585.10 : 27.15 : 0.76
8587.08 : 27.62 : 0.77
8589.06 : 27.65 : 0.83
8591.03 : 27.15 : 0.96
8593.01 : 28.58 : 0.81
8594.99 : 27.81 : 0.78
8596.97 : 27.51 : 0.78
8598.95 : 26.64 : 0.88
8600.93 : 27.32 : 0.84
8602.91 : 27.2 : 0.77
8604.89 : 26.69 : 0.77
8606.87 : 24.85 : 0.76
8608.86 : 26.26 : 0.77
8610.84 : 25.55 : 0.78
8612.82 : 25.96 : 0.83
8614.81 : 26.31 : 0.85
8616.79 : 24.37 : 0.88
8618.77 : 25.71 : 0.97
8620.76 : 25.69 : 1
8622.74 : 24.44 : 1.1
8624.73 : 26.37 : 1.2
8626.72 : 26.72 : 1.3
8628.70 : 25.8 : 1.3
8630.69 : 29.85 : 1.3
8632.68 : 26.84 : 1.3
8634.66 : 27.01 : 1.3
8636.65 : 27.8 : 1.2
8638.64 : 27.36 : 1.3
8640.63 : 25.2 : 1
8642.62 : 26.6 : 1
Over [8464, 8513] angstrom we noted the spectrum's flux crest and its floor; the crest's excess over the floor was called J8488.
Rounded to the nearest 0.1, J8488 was 4.2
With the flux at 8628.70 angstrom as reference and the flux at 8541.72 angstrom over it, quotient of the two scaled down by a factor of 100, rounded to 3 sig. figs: 0.0110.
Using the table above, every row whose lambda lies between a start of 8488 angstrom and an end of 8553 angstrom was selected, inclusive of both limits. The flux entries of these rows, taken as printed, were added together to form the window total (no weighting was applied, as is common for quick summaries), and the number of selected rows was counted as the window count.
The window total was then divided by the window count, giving 26.7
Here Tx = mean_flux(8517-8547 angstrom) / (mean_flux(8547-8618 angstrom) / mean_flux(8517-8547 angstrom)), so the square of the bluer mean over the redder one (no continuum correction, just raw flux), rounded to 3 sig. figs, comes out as 28.0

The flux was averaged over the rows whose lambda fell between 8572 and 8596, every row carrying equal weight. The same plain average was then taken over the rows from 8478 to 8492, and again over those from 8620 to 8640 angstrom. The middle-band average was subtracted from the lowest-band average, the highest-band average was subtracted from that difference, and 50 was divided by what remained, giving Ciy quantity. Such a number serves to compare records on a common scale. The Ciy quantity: -1.79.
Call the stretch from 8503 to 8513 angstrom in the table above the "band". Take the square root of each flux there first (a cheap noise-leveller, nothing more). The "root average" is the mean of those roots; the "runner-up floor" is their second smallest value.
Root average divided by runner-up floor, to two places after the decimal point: 1.02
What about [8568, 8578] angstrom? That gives 1.01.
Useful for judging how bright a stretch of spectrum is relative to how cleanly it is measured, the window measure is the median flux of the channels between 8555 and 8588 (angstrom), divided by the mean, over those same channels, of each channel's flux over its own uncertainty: 0.75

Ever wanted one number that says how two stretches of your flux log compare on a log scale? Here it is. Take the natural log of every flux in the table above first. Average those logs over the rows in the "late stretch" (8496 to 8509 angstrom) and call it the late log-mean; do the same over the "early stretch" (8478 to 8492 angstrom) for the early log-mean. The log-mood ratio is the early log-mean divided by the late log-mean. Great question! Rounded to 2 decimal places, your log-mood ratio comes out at 0.98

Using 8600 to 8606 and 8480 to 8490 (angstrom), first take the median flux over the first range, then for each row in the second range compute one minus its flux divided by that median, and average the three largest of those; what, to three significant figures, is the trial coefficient 0.103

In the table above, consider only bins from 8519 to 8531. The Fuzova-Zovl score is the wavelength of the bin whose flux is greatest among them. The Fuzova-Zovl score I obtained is 8520.12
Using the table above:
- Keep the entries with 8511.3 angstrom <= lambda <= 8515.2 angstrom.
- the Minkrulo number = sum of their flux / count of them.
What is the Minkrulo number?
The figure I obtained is 25.9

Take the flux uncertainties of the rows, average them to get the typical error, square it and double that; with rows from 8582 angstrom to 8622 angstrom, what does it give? 1.37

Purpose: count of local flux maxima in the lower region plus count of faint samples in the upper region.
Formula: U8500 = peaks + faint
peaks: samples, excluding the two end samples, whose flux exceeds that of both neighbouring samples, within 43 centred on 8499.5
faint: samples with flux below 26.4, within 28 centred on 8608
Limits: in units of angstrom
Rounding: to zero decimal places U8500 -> 13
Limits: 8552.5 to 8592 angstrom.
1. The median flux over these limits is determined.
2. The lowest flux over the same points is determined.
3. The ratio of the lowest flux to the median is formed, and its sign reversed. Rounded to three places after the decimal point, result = -0.961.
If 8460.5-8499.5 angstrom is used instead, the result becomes -0.935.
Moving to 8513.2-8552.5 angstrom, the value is -0.970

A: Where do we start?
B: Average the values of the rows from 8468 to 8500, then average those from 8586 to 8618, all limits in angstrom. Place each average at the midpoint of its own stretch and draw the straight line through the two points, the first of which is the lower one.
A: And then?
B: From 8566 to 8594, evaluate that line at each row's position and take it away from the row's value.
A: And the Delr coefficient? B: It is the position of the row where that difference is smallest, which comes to 8577.20 angstrom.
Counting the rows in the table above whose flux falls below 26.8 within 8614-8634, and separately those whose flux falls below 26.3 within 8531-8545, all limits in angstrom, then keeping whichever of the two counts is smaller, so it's 2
